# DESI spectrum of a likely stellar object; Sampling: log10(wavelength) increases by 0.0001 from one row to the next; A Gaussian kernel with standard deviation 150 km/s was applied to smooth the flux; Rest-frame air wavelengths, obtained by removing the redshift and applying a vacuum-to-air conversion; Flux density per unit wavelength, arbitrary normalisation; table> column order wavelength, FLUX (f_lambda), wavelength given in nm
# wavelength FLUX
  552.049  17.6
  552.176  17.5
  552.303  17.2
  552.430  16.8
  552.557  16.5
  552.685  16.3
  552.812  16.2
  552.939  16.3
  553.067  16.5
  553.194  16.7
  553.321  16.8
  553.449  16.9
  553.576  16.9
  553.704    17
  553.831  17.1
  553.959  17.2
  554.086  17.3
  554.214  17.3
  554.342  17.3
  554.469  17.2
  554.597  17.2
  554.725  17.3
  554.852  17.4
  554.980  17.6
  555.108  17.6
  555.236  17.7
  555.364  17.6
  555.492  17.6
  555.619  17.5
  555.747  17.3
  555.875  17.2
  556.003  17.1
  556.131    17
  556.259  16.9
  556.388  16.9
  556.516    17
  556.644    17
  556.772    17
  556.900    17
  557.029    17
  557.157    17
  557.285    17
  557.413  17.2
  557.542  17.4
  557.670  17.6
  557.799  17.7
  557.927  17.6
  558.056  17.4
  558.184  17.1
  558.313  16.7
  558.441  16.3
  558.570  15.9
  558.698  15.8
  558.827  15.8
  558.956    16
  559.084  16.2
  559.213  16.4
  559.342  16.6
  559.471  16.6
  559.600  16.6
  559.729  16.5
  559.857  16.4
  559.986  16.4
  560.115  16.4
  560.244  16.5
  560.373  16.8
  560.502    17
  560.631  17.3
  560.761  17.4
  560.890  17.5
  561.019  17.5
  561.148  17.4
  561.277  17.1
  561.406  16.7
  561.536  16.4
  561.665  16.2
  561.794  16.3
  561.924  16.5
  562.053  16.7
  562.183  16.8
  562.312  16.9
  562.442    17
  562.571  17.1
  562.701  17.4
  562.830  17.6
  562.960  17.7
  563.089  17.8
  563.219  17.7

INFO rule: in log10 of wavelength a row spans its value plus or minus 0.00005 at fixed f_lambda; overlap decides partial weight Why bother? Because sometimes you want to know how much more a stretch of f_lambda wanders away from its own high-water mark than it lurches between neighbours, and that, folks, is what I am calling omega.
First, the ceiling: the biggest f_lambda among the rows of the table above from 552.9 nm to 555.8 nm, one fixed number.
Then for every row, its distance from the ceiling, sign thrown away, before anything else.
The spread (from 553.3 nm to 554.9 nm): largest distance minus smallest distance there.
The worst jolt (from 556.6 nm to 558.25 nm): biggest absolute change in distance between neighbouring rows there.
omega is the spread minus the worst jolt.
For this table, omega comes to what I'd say 0.30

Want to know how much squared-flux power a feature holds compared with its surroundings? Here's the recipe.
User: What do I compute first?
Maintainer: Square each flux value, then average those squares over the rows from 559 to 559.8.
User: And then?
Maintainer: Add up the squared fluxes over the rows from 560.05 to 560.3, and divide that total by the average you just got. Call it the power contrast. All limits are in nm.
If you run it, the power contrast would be 2.0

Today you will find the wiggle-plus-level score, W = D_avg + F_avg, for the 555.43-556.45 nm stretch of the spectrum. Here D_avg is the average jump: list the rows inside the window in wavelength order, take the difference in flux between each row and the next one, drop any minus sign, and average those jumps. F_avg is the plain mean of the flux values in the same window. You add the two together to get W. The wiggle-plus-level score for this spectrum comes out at 17.29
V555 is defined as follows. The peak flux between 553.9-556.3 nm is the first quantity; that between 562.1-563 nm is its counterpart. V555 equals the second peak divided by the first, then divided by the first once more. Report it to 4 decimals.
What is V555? 0.0565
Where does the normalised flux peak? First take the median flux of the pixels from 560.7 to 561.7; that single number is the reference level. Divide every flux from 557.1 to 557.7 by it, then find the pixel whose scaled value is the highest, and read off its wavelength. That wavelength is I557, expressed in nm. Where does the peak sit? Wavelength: 557.670 nm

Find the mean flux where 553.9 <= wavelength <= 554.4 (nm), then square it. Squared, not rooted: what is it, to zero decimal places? 298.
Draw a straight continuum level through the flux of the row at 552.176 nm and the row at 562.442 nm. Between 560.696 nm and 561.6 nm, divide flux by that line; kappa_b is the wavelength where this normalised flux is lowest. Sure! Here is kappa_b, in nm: 561.536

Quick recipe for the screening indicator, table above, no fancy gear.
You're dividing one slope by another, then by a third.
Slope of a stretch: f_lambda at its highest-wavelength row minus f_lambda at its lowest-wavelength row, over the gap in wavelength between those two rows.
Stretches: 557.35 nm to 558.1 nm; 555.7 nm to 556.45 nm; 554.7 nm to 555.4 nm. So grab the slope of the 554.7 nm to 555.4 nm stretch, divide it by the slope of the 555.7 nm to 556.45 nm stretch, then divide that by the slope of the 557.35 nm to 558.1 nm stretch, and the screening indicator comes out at -2.4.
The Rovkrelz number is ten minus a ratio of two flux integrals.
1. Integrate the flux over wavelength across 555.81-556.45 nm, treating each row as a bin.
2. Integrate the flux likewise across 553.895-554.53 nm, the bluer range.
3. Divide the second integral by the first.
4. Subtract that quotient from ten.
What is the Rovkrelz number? 8.99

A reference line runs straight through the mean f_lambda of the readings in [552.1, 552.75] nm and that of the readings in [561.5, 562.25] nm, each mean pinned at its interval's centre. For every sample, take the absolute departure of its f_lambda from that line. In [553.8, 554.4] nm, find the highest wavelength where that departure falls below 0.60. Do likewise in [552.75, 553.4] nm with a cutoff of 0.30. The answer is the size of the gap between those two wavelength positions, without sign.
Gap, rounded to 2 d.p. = 1.02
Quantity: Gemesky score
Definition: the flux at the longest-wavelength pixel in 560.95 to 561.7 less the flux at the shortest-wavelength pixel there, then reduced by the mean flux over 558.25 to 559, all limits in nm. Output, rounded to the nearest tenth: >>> -17.4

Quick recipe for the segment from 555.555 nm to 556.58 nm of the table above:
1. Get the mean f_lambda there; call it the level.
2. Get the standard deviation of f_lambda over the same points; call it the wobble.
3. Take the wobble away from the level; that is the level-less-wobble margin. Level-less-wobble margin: 16.9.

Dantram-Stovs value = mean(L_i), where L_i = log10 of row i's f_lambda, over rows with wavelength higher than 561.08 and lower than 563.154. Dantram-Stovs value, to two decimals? 1.23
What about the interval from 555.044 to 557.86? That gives 1.24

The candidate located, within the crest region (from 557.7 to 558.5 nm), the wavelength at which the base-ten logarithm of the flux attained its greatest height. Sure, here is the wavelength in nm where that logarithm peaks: 557.799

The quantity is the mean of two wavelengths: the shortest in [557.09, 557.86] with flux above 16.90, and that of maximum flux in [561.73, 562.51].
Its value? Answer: 559.80 nm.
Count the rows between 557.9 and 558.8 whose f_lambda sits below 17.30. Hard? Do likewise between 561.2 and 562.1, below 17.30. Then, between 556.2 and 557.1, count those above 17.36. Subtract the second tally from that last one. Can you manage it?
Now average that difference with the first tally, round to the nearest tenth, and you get -1.0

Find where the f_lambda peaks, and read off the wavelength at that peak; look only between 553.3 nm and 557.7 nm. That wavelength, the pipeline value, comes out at 555.236 nm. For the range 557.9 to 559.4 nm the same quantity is 557.927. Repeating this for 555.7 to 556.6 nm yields 555.747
